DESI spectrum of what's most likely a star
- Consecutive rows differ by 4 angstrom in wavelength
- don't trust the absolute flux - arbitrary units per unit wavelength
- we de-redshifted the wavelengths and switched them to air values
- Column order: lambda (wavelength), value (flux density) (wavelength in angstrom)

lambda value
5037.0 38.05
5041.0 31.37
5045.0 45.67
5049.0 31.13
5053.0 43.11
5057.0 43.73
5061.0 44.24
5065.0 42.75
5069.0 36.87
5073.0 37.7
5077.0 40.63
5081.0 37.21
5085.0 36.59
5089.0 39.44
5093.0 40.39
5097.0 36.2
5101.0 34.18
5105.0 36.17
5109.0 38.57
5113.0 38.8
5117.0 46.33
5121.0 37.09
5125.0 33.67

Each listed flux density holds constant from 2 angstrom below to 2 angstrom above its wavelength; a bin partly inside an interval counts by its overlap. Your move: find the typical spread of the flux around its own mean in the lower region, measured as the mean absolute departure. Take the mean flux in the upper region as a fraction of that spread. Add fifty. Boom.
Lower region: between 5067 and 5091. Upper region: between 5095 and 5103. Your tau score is 77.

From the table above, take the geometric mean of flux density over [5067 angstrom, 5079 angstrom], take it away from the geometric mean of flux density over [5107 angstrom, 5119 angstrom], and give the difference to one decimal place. 2.7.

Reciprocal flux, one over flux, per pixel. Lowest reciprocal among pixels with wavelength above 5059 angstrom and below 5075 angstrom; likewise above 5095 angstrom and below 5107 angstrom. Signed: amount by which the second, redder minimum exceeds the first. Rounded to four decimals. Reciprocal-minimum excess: 0.0050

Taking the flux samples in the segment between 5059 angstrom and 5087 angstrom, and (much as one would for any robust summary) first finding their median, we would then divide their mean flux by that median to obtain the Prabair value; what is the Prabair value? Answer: 1.05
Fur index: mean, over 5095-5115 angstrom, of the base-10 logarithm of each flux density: 1.57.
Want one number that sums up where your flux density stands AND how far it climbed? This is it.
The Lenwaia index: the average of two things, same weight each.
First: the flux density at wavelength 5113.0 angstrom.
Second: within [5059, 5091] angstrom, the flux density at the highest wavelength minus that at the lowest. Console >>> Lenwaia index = 17.0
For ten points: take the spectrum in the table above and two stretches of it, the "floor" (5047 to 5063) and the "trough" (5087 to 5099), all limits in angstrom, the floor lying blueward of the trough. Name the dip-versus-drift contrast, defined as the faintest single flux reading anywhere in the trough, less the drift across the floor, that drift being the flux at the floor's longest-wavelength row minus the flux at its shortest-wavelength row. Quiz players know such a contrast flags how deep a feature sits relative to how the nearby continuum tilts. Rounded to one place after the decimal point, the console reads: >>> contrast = 23.1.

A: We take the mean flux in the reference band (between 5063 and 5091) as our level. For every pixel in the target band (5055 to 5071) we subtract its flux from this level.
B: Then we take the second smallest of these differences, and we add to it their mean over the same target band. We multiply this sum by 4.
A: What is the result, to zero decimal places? -33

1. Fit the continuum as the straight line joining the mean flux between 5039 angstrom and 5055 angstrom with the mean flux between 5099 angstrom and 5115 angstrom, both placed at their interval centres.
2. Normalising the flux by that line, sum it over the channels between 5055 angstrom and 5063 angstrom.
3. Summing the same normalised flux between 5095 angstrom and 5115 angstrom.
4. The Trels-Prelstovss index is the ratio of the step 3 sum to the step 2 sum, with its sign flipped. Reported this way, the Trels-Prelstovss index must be -2.1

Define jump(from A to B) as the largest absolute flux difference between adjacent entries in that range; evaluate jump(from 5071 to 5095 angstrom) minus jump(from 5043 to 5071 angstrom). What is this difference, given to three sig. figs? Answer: -11.1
